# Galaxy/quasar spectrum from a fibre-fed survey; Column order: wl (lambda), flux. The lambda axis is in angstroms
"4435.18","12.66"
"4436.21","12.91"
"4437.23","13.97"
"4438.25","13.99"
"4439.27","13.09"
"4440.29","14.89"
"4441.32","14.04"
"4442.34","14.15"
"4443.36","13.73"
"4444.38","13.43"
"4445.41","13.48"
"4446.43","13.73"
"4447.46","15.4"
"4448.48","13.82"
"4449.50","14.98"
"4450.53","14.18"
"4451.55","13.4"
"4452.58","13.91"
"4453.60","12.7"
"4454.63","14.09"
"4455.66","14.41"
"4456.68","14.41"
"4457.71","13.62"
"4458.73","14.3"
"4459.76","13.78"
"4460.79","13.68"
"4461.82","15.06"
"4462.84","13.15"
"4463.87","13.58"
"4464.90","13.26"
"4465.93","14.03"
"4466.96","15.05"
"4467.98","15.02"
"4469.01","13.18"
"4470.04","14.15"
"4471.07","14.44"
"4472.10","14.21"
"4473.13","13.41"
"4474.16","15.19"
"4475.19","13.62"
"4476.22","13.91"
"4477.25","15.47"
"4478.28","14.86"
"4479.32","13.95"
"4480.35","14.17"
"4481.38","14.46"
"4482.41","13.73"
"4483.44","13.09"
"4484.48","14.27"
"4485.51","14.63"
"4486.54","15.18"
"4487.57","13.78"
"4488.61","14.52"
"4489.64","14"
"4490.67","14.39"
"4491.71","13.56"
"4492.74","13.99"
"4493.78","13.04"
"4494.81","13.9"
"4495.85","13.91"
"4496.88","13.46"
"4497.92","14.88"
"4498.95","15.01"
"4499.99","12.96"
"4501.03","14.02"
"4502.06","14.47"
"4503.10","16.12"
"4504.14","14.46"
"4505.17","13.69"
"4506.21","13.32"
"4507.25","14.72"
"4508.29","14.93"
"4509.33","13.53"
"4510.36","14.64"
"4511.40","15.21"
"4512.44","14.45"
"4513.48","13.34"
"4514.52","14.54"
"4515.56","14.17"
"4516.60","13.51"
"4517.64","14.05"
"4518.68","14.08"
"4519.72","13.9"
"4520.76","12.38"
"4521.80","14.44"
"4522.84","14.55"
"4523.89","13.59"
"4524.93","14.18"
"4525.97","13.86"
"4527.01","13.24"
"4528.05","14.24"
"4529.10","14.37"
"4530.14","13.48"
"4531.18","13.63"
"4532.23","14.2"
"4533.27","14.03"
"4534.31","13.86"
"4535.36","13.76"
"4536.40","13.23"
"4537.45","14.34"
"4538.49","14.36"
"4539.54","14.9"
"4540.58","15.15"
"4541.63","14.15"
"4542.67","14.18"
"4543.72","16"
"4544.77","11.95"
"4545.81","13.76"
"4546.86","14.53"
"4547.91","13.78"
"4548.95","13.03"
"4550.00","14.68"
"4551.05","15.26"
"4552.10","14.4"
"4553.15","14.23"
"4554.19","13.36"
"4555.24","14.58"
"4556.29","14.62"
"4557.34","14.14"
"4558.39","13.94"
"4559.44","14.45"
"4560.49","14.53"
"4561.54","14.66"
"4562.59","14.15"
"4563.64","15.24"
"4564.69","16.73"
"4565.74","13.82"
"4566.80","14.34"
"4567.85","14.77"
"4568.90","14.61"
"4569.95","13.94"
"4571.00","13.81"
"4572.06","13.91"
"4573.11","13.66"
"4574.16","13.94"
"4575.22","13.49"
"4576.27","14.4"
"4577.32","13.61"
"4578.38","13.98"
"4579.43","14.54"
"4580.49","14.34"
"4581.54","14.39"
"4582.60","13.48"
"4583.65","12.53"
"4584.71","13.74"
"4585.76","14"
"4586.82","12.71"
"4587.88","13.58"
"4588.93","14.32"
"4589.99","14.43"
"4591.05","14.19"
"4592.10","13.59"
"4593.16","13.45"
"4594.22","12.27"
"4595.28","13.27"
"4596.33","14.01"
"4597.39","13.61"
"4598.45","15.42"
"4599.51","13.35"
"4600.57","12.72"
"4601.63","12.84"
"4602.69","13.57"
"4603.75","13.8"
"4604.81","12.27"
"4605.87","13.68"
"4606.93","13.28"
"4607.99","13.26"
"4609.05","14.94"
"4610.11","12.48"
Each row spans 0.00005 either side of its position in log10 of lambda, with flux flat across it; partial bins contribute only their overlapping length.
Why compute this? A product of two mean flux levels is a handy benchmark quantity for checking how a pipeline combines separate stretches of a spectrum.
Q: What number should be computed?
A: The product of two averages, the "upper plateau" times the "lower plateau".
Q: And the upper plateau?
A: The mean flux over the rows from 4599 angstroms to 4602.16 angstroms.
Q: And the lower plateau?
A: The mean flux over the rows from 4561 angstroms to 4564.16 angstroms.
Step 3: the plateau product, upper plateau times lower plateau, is 190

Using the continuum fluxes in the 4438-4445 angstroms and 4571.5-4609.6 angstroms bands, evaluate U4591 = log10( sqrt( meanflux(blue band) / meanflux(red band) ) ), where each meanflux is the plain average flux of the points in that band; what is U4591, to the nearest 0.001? 0.003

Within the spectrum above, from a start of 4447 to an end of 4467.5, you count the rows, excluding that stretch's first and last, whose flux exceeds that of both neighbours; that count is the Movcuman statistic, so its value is 5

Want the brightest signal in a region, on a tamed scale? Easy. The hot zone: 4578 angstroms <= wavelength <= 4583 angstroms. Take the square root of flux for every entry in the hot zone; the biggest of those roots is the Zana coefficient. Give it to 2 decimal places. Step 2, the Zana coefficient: 3.81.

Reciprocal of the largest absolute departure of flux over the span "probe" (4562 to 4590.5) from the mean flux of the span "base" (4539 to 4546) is 0.4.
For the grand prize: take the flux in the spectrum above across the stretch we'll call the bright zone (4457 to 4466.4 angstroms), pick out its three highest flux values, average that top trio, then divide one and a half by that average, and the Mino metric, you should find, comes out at 0.104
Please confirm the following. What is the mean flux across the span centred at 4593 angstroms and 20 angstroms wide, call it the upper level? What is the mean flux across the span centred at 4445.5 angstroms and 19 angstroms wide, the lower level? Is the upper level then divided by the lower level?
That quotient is 0.98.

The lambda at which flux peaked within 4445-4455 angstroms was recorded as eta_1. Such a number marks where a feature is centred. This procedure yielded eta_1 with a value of 4447.46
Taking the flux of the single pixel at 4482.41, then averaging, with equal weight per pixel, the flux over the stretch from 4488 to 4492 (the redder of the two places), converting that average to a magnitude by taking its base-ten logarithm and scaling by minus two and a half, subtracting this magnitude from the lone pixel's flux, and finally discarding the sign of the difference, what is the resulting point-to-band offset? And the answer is 16.6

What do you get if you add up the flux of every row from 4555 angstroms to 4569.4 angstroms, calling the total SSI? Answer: 204.6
